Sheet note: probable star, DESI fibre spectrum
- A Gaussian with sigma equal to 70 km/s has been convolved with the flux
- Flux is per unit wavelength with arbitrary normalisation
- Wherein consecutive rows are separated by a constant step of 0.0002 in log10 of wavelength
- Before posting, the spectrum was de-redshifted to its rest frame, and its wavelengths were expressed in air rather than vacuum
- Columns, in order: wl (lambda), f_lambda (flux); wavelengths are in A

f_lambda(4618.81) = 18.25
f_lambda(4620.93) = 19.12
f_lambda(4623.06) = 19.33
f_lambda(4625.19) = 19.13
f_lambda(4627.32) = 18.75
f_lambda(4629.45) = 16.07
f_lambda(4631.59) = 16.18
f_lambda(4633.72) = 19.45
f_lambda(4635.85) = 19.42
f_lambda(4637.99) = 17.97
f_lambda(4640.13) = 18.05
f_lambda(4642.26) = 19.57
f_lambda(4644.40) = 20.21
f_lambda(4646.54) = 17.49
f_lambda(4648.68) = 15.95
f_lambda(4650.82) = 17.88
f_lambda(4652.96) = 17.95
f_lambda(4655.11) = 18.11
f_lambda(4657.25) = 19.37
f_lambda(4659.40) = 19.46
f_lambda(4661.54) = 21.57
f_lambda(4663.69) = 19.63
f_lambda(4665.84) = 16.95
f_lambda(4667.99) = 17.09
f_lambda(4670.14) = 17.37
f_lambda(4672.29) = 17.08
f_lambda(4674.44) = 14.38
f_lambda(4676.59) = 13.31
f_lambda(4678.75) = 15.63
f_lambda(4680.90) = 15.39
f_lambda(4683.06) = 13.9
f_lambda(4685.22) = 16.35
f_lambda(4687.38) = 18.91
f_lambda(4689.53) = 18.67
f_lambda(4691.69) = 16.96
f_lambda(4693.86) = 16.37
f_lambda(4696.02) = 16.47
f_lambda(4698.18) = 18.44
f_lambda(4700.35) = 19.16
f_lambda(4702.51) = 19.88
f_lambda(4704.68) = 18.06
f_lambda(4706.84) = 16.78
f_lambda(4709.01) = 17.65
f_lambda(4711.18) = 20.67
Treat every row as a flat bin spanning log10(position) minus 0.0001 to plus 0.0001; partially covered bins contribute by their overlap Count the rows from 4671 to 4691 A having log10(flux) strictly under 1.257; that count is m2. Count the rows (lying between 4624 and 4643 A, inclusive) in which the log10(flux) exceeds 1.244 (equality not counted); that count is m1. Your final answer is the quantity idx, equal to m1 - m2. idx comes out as 0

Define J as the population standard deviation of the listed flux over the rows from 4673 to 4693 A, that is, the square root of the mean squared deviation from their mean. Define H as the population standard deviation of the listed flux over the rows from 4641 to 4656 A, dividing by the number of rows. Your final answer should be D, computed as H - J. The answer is -0.58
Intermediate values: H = 1.3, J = 1.87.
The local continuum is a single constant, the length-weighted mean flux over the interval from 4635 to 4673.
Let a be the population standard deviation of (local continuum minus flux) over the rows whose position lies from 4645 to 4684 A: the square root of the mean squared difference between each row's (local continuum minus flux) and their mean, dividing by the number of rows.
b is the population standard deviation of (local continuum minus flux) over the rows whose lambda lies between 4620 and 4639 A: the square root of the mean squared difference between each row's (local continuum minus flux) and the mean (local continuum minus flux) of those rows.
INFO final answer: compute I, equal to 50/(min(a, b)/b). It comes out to 50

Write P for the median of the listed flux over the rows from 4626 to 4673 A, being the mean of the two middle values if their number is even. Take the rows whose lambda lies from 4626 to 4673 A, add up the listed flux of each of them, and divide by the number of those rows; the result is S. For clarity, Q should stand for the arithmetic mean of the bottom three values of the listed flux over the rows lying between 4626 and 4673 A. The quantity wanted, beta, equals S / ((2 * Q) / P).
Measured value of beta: 10.23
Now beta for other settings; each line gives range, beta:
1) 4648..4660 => 9.46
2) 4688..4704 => 9.99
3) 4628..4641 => 9.61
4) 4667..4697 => 9.64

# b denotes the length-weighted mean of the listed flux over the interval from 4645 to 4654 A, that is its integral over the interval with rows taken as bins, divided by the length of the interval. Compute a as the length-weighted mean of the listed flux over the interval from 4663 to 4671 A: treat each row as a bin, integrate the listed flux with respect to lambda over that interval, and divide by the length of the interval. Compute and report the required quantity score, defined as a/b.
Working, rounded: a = 17.68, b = 17.5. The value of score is 1.01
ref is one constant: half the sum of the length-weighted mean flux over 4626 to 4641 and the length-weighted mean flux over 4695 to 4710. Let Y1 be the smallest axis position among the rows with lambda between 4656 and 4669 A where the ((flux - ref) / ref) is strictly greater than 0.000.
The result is 4657.25 A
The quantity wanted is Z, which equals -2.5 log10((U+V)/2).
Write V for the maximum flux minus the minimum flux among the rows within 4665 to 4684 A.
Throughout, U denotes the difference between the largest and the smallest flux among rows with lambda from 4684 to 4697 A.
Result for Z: -1.30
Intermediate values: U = 2.6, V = 4.1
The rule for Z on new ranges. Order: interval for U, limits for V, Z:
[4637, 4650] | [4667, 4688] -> -1.73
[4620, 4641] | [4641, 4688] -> -1.91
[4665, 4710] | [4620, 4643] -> -1.75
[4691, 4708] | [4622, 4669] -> -1.65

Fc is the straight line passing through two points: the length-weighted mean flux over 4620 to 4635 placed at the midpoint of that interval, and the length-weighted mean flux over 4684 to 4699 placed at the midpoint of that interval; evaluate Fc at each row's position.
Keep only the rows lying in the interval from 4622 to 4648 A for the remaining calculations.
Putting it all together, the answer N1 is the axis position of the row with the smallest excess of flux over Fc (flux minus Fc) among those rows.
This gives 4629.45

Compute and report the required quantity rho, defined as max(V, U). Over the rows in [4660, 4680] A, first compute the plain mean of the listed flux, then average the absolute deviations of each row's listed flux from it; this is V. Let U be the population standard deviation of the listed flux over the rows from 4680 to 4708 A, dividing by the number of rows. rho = 1.72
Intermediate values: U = 1.63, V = 1.72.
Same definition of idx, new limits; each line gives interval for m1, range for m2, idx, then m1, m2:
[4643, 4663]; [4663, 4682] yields -1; 7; 8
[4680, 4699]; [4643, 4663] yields -1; 3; 4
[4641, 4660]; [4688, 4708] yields 2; 7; 5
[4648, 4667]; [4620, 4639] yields 4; 7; 3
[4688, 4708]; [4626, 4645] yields 1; 5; 4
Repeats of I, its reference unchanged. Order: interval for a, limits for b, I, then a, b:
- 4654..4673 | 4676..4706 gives 64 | 1.50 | 1.92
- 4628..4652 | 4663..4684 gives 63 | 1.45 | 1.82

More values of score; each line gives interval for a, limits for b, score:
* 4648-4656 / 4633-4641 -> 0.94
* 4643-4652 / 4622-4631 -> 0.99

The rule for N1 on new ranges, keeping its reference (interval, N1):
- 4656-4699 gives 4676.59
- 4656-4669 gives 4665.84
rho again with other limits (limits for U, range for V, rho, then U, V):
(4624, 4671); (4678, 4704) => 1.53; 1.41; 1.53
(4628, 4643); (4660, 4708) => 1.54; 1.39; 1.54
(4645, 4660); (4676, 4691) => 1.67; 1.10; 1.67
